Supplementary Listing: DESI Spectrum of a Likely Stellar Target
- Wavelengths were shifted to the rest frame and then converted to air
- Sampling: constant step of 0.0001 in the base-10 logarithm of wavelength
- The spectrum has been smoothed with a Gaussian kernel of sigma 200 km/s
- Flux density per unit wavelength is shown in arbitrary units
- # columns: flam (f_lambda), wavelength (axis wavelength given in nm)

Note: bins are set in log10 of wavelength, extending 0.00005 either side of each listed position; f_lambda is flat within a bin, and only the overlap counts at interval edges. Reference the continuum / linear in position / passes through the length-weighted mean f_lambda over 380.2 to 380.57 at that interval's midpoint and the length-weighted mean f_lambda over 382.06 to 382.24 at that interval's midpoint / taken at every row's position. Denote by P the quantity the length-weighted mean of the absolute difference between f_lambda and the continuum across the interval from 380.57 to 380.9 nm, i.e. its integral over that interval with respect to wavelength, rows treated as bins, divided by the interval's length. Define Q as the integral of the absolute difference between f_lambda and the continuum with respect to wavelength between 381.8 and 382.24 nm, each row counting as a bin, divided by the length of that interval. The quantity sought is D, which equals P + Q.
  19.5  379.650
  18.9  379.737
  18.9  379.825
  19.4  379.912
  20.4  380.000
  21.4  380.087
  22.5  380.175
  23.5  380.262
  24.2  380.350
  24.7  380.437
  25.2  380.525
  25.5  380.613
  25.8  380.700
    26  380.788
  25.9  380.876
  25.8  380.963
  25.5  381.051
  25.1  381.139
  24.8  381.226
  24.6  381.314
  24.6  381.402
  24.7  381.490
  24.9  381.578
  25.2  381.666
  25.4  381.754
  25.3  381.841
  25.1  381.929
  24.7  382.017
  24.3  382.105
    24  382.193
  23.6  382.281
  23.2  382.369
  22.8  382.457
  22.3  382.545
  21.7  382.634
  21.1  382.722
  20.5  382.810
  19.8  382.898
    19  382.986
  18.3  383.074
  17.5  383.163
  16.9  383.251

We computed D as 2.1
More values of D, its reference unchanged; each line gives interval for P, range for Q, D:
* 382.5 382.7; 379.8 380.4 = 4.9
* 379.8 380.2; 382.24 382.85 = 5.8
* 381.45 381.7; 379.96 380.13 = 4.2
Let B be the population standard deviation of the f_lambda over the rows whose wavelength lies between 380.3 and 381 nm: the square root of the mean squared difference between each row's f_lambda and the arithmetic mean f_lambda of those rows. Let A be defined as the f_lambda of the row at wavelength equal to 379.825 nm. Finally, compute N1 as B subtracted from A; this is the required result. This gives 18.3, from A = 18.9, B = 0.6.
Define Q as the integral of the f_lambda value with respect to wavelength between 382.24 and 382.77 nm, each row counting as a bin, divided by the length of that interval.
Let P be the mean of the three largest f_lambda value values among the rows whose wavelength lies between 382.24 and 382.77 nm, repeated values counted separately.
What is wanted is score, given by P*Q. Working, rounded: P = 23.2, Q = 22.4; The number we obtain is 520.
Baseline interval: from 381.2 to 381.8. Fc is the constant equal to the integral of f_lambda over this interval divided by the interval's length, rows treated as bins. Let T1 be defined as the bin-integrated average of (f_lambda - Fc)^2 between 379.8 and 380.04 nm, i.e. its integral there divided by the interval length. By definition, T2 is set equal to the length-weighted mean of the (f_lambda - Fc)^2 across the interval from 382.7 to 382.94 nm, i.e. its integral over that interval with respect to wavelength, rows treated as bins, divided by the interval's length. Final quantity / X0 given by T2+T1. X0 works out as 49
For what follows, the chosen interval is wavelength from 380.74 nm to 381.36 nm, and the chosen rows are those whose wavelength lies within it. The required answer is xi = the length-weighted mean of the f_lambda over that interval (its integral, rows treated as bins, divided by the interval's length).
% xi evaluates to 25.4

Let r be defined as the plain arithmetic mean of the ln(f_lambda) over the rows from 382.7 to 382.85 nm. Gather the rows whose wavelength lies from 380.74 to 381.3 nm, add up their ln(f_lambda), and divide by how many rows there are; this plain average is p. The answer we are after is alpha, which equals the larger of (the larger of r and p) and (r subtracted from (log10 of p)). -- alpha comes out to 3.24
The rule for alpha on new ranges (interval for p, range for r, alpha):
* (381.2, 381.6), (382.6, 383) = 3.21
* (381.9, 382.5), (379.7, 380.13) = 3.18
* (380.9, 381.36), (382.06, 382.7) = 3.23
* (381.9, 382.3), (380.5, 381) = 3.25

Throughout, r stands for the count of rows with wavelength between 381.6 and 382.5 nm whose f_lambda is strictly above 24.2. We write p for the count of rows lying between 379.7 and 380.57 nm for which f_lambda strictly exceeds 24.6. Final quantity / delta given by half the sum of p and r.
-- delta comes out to 4.0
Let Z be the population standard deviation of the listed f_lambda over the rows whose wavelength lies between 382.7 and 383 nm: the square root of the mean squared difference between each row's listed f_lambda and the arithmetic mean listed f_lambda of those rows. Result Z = 0.78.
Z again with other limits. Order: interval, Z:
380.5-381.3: 0.38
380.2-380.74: 0.79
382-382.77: 1.14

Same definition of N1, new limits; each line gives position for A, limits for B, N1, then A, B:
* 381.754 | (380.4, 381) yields 25.0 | 25.4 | 0.4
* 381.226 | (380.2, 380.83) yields 24.0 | 24.8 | 0.8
